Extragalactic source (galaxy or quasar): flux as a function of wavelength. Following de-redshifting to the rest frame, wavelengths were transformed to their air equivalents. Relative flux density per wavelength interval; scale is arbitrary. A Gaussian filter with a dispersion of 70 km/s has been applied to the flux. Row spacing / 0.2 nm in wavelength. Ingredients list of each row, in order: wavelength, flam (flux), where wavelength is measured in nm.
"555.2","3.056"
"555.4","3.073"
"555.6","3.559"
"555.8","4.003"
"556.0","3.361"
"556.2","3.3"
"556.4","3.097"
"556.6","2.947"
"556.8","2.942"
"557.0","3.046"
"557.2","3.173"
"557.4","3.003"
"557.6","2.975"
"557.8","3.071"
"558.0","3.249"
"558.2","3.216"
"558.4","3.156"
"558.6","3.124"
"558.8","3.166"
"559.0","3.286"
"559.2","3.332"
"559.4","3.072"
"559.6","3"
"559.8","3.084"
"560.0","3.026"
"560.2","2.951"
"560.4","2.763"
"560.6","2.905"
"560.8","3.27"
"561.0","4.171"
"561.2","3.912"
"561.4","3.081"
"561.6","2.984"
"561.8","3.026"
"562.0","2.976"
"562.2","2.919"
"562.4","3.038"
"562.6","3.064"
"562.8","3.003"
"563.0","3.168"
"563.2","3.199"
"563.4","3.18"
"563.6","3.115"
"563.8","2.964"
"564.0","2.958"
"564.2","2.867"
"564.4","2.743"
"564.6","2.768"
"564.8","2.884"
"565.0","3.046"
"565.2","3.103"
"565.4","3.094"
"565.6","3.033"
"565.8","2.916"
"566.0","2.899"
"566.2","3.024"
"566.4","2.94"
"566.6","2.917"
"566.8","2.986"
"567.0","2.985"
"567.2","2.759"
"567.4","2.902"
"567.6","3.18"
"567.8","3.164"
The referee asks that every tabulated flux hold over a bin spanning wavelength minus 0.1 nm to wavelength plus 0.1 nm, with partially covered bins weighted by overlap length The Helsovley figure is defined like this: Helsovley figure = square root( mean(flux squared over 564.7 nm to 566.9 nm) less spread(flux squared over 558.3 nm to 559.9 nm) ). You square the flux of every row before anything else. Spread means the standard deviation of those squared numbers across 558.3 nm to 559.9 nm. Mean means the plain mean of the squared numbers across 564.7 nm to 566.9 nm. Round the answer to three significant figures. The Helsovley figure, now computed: 2.87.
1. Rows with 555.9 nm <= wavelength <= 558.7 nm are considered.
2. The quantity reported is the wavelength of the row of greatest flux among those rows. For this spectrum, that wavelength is 556.0 nm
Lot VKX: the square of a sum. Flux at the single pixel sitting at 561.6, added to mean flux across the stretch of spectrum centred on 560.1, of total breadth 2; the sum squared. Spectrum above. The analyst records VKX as 37.7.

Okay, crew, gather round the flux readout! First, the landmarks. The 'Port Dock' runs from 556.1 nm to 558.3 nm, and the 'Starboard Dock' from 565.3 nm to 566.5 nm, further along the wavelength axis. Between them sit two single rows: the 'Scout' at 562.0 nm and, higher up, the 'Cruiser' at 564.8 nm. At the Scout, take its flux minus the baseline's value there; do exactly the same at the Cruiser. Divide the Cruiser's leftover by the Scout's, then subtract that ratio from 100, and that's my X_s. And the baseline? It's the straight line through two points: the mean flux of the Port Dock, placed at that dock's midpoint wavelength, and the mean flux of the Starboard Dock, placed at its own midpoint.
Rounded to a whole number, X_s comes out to 98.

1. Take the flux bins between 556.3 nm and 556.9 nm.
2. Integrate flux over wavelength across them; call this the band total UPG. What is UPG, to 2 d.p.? 1.80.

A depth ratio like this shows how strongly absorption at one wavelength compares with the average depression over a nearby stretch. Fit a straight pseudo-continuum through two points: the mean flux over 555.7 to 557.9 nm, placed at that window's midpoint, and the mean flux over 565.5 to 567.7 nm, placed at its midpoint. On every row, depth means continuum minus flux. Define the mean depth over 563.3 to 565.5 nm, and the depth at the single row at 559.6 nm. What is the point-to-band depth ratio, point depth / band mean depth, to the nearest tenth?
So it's 3.5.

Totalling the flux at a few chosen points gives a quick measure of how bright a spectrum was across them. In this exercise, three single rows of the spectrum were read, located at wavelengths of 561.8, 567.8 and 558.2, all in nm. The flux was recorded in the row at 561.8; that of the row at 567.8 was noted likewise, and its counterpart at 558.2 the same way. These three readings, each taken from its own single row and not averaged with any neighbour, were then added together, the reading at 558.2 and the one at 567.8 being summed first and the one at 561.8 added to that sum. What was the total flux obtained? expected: 9.41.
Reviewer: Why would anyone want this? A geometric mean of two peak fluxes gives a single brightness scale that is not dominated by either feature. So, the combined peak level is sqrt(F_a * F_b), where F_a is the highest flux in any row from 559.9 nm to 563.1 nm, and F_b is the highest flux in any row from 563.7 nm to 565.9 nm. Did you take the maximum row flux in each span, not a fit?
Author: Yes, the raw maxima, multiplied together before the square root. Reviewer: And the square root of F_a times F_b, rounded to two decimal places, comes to 3.60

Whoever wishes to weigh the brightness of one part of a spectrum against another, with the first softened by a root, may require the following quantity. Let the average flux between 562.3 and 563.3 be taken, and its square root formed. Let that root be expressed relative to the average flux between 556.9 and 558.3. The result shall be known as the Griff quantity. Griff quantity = 0.57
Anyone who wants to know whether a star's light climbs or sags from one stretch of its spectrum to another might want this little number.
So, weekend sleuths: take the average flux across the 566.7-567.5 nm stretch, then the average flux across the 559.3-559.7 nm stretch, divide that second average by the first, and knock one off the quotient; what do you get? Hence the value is 0.044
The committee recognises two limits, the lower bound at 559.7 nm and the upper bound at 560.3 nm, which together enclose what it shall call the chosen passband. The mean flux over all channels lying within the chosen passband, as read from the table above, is 3.02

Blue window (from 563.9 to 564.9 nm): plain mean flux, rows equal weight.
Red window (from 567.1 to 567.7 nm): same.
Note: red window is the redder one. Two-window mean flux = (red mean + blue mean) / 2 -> 2.90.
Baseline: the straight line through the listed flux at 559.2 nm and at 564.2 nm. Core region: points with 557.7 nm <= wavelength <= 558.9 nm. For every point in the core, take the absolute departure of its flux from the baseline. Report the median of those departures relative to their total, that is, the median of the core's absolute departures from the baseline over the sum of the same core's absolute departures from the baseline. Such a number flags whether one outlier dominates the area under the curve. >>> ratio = 0.15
